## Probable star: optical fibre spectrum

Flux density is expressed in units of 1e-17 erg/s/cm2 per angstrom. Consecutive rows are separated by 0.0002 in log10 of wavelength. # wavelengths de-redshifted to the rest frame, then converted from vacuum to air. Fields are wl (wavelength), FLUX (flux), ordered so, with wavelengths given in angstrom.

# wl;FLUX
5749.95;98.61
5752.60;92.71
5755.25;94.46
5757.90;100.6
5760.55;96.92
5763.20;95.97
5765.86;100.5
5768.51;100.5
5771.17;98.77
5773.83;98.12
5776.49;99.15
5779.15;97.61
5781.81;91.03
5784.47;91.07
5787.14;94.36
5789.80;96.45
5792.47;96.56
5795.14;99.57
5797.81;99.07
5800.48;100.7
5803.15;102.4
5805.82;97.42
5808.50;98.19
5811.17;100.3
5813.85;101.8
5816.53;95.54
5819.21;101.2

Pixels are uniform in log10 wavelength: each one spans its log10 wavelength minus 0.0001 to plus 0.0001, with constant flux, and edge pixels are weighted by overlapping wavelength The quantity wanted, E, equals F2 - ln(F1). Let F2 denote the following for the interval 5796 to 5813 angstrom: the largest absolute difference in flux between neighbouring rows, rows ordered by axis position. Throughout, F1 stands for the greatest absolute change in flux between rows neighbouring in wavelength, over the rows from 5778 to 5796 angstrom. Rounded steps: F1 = 6.6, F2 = 5.0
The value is 3.1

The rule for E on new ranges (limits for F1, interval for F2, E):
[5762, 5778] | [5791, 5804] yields 1.5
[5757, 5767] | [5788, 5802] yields 1.5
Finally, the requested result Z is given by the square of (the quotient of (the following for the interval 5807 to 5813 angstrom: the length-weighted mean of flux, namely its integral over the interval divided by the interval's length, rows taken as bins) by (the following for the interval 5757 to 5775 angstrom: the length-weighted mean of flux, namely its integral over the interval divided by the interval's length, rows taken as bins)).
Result 1.01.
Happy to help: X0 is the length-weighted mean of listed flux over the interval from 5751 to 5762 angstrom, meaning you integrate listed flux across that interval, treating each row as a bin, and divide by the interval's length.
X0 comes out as 96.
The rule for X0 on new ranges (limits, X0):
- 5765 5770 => 101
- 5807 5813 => 99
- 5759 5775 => 99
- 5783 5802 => 97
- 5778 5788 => 93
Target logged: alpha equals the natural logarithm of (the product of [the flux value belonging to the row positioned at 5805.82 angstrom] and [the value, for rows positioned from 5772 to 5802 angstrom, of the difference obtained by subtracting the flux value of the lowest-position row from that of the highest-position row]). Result 5.53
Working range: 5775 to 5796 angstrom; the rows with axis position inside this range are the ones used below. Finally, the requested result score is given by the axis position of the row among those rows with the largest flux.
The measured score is 5795.14 angstrom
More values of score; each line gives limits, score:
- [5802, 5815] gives 5803.15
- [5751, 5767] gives 5757.90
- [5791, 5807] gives 5803.15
